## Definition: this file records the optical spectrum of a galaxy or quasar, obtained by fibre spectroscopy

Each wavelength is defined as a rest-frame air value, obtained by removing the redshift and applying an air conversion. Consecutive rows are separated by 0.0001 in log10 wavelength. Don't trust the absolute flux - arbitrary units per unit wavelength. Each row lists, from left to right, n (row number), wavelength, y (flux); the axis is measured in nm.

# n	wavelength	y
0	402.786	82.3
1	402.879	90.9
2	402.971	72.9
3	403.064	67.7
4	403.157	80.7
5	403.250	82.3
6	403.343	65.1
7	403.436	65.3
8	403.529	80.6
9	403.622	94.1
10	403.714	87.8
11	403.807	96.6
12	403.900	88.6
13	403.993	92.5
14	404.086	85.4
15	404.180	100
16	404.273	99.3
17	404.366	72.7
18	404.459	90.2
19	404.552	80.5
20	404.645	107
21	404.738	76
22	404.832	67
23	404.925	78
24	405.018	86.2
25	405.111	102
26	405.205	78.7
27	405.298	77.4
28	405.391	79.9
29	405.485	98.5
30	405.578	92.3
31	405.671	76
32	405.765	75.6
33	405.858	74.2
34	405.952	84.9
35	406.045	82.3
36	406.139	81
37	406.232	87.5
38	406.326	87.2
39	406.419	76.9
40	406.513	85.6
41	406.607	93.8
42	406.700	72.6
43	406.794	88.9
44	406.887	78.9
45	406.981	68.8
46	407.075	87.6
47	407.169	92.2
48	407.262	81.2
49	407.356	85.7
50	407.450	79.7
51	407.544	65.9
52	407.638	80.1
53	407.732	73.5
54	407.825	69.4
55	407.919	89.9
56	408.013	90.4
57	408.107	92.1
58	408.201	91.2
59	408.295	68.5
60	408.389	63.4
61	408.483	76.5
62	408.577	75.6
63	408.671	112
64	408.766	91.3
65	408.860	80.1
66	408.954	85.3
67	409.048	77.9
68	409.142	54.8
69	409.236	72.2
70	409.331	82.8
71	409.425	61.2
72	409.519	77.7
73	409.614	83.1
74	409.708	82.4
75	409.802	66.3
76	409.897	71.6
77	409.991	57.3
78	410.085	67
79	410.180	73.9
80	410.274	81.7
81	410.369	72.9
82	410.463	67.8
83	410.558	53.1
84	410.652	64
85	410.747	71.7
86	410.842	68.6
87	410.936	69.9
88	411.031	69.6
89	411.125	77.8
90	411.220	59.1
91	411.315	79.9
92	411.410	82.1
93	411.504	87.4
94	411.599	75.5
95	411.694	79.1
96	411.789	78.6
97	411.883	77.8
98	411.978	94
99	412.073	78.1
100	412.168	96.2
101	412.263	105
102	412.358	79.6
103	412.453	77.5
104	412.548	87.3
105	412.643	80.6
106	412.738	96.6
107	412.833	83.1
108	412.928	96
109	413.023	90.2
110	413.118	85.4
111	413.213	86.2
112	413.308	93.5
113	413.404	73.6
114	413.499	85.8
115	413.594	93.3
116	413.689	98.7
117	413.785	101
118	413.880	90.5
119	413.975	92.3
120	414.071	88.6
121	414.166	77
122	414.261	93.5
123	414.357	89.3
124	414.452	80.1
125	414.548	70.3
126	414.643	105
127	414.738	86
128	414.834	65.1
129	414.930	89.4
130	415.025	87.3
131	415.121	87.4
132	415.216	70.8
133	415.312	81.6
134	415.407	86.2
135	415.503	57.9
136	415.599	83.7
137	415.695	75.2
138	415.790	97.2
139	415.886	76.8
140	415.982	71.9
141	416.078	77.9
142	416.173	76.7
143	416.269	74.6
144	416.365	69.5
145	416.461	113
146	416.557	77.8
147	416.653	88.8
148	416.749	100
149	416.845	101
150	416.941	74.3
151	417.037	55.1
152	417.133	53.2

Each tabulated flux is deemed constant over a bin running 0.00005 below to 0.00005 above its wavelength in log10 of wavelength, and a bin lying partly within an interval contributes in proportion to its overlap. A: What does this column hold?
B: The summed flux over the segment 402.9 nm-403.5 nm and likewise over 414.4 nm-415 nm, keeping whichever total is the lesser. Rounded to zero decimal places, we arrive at 434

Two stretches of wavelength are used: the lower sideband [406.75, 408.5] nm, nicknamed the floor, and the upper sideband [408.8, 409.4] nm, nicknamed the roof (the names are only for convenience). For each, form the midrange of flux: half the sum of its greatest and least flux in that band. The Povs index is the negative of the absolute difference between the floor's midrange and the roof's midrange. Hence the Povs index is -8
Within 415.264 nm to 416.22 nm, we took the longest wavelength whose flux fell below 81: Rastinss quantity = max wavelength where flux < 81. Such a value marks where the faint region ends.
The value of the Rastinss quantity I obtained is 416.173 nm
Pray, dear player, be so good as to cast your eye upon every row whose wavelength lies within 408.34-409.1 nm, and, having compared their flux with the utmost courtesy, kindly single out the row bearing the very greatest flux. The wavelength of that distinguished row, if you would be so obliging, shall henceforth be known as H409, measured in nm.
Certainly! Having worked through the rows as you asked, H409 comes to 408.671 nm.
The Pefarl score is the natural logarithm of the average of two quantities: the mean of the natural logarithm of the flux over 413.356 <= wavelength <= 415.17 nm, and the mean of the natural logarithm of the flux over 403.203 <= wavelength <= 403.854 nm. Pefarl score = 1.49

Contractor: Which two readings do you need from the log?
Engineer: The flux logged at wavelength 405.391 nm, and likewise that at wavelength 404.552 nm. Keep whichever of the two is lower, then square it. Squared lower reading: 6384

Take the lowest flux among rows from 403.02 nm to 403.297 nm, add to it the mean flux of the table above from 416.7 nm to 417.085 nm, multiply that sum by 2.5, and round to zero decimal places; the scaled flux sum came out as 376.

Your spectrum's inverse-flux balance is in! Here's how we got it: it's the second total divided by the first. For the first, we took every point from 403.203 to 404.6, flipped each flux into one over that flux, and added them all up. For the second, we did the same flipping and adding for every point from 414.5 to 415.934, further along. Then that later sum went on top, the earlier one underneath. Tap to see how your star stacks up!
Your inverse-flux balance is 1.06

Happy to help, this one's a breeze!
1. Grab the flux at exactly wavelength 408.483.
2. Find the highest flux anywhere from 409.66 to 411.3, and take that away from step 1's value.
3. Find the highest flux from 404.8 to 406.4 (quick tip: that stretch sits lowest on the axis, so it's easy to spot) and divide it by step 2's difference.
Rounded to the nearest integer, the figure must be -17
